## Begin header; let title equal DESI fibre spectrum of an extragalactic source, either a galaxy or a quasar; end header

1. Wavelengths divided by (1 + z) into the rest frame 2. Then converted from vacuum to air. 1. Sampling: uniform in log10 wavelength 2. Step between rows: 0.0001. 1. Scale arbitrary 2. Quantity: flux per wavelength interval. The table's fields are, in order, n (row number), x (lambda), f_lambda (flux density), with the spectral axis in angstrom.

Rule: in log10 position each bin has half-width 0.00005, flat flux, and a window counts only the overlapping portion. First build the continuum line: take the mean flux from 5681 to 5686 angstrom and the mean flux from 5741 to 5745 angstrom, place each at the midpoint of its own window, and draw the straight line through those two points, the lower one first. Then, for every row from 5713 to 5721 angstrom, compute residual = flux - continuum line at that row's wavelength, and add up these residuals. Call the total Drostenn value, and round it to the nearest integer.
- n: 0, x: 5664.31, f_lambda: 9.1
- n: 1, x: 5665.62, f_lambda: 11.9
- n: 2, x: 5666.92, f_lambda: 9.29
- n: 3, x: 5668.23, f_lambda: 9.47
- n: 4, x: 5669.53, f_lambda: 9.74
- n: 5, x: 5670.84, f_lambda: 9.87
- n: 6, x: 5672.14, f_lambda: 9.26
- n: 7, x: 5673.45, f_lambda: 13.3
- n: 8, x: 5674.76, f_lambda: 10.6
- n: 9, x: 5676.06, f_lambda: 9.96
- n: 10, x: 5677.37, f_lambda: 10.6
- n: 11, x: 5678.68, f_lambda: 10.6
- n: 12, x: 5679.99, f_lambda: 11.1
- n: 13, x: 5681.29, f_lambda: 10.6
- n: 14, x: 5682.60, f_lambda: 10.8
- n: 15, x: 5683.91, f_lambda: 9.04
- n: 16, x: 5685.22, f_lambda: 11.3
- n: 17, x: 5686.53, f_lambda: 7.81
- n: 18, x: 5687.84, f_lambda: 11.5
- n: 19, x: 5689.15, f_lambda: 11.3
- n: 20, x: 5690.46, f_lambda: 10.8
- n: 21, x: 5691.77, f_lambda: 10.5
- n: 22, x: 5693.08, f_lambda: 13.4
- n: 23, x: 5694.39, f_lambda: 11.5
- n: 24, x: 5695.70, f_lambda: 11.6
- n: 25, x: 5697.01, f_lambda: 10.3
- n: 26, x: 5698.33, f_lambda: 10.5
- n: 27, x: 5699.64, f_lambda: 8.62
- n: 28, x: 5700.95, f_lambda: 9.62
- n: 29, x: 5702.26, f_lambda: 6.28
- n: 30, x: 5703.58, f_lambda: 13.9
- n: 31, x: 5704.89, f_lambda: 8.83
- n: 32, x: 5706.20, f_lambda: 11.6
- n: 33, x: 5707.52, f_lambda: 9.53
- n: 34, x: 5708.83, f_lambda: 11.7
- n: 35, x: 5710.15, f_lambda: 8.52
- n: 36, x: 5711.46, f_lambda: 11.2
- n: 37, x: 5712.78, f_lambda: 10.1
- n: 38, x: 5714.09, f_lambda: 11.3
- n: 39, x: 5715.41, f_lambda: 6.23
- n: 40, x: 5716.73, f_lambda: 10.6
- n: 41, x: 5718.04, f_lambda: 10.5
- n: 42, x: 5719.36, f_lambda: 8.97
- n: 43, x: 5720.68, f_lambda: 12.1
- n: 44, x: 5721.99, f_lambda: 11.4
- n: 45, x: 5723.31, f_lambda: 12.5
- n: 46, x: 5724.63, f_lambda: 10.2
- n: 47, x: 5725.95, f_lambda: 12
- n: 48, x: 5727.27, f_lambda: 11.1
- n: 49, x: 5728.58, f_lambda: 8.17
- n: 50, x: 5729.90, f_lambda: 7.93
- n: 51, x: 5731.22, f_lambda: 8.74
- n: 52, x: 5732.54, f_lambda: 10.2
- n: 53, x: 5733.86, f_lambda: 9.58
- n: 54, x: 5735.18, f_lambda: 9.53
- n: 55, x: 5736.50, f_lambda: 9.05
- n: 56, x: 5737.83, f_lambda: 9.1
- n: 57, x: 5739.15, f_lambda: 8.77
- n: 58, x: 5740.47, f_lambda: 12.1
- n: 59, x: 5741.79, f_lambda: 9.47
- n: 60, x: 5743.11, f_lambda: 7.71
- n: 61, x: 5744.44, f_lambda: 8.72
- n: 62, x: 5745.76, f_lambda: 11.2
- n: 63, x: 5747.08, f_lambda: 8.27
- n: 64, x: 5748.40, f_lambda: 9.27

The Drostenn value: 3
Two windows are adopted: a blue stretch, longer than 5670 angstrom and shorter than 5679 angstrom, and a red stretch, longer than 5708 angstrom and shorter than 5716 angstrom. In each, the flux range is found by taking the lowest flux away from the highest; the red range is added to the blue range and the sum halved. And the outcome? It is 4.8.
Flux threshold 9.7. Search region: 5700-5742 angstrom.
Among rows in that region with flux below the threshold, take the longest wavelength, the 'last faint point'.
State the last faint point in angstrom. 5741.79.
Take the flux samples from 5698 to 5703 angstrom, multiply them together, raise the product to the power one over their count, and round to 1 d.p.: 8.6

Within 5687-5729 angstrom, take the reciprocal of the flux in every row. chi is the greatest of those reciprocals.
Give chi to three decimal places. 0.161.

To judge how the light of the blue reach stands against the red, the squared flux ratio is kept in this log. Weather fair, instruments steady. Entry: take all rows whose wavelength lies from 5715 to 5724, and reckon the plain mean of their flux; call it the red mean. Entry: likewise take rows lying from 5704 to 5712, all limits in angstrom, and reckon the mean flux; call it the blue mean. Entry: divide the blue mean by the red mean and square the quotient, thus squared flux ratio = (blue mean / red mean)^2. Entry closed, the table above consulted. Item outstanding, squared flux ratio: 0.98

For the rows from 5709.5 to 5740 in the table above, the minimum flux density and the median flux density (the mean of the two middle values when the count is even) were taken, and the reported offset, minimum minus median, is -3.9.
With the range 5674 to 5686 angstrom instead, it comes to -1.6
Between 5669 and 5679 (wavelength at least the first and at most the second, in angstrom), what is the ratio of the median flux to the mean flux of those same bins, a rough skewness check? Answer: 0.980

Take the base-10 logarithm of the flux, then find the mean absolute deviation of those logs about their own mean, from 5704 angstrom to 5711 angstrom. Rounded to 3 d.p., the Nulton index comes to 0.055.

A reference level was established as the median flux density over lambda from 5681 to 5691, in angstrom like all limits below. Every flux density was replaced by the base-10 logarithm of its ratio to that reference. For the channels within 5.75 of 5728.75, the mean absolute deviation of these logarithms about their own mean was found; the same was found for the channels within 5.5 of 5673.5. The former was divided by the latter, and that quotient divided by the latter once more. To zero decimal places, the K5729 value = 54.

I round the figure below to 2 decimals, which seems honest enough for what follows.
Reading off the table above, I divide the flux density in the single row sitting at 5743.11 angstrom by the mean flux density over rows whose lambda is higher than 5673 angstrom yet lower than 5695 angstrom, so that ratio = 0.71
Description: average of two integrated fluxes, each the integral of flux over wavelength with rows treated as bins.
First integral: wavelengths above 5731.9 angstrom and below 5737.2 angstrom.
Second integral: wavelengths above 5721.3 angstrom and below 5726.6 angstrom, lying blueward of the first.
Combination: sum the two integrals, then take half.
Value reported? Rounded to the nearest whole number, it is 56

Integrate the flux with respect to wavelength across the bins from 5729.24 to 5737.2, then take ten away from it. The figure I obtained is 63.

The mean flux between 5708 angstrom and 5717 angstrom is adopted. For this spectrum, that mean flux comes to 9.9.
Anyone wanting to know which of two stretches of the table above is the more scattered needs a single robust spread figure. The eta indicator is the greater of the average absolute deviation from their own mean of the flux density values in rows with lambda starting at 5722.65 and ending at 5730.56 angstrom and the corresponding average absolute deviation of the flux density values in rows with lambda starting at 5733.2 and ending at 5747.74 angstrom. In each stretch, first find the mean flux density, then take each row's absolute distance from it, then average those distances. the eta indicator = 1.55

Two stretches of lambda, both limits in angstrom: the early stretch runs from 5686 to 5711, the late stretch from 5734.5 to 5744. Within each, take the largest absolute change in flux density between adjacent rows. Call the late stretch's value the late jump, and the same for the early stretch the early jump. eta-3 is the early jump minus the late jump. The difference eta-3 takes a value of 4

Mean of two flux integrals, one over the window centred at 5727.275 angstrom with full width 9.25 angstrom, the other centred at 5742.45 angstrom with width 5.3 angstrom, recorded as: 72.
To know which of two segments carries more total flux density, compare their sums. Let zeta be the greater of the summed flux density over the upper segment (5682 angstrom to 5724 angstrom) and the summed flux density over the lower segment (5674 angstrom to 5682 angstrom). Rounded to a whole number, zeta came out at 334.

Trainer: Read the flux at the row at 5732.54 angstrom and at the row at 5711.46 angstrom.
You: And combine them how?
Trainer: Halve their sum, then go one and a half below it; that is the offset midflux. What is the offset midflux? 9.20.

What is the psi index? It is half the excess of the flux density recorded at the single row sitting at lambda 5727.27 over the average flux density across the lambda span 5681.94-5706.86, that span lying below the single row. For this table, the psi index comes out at 0.31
